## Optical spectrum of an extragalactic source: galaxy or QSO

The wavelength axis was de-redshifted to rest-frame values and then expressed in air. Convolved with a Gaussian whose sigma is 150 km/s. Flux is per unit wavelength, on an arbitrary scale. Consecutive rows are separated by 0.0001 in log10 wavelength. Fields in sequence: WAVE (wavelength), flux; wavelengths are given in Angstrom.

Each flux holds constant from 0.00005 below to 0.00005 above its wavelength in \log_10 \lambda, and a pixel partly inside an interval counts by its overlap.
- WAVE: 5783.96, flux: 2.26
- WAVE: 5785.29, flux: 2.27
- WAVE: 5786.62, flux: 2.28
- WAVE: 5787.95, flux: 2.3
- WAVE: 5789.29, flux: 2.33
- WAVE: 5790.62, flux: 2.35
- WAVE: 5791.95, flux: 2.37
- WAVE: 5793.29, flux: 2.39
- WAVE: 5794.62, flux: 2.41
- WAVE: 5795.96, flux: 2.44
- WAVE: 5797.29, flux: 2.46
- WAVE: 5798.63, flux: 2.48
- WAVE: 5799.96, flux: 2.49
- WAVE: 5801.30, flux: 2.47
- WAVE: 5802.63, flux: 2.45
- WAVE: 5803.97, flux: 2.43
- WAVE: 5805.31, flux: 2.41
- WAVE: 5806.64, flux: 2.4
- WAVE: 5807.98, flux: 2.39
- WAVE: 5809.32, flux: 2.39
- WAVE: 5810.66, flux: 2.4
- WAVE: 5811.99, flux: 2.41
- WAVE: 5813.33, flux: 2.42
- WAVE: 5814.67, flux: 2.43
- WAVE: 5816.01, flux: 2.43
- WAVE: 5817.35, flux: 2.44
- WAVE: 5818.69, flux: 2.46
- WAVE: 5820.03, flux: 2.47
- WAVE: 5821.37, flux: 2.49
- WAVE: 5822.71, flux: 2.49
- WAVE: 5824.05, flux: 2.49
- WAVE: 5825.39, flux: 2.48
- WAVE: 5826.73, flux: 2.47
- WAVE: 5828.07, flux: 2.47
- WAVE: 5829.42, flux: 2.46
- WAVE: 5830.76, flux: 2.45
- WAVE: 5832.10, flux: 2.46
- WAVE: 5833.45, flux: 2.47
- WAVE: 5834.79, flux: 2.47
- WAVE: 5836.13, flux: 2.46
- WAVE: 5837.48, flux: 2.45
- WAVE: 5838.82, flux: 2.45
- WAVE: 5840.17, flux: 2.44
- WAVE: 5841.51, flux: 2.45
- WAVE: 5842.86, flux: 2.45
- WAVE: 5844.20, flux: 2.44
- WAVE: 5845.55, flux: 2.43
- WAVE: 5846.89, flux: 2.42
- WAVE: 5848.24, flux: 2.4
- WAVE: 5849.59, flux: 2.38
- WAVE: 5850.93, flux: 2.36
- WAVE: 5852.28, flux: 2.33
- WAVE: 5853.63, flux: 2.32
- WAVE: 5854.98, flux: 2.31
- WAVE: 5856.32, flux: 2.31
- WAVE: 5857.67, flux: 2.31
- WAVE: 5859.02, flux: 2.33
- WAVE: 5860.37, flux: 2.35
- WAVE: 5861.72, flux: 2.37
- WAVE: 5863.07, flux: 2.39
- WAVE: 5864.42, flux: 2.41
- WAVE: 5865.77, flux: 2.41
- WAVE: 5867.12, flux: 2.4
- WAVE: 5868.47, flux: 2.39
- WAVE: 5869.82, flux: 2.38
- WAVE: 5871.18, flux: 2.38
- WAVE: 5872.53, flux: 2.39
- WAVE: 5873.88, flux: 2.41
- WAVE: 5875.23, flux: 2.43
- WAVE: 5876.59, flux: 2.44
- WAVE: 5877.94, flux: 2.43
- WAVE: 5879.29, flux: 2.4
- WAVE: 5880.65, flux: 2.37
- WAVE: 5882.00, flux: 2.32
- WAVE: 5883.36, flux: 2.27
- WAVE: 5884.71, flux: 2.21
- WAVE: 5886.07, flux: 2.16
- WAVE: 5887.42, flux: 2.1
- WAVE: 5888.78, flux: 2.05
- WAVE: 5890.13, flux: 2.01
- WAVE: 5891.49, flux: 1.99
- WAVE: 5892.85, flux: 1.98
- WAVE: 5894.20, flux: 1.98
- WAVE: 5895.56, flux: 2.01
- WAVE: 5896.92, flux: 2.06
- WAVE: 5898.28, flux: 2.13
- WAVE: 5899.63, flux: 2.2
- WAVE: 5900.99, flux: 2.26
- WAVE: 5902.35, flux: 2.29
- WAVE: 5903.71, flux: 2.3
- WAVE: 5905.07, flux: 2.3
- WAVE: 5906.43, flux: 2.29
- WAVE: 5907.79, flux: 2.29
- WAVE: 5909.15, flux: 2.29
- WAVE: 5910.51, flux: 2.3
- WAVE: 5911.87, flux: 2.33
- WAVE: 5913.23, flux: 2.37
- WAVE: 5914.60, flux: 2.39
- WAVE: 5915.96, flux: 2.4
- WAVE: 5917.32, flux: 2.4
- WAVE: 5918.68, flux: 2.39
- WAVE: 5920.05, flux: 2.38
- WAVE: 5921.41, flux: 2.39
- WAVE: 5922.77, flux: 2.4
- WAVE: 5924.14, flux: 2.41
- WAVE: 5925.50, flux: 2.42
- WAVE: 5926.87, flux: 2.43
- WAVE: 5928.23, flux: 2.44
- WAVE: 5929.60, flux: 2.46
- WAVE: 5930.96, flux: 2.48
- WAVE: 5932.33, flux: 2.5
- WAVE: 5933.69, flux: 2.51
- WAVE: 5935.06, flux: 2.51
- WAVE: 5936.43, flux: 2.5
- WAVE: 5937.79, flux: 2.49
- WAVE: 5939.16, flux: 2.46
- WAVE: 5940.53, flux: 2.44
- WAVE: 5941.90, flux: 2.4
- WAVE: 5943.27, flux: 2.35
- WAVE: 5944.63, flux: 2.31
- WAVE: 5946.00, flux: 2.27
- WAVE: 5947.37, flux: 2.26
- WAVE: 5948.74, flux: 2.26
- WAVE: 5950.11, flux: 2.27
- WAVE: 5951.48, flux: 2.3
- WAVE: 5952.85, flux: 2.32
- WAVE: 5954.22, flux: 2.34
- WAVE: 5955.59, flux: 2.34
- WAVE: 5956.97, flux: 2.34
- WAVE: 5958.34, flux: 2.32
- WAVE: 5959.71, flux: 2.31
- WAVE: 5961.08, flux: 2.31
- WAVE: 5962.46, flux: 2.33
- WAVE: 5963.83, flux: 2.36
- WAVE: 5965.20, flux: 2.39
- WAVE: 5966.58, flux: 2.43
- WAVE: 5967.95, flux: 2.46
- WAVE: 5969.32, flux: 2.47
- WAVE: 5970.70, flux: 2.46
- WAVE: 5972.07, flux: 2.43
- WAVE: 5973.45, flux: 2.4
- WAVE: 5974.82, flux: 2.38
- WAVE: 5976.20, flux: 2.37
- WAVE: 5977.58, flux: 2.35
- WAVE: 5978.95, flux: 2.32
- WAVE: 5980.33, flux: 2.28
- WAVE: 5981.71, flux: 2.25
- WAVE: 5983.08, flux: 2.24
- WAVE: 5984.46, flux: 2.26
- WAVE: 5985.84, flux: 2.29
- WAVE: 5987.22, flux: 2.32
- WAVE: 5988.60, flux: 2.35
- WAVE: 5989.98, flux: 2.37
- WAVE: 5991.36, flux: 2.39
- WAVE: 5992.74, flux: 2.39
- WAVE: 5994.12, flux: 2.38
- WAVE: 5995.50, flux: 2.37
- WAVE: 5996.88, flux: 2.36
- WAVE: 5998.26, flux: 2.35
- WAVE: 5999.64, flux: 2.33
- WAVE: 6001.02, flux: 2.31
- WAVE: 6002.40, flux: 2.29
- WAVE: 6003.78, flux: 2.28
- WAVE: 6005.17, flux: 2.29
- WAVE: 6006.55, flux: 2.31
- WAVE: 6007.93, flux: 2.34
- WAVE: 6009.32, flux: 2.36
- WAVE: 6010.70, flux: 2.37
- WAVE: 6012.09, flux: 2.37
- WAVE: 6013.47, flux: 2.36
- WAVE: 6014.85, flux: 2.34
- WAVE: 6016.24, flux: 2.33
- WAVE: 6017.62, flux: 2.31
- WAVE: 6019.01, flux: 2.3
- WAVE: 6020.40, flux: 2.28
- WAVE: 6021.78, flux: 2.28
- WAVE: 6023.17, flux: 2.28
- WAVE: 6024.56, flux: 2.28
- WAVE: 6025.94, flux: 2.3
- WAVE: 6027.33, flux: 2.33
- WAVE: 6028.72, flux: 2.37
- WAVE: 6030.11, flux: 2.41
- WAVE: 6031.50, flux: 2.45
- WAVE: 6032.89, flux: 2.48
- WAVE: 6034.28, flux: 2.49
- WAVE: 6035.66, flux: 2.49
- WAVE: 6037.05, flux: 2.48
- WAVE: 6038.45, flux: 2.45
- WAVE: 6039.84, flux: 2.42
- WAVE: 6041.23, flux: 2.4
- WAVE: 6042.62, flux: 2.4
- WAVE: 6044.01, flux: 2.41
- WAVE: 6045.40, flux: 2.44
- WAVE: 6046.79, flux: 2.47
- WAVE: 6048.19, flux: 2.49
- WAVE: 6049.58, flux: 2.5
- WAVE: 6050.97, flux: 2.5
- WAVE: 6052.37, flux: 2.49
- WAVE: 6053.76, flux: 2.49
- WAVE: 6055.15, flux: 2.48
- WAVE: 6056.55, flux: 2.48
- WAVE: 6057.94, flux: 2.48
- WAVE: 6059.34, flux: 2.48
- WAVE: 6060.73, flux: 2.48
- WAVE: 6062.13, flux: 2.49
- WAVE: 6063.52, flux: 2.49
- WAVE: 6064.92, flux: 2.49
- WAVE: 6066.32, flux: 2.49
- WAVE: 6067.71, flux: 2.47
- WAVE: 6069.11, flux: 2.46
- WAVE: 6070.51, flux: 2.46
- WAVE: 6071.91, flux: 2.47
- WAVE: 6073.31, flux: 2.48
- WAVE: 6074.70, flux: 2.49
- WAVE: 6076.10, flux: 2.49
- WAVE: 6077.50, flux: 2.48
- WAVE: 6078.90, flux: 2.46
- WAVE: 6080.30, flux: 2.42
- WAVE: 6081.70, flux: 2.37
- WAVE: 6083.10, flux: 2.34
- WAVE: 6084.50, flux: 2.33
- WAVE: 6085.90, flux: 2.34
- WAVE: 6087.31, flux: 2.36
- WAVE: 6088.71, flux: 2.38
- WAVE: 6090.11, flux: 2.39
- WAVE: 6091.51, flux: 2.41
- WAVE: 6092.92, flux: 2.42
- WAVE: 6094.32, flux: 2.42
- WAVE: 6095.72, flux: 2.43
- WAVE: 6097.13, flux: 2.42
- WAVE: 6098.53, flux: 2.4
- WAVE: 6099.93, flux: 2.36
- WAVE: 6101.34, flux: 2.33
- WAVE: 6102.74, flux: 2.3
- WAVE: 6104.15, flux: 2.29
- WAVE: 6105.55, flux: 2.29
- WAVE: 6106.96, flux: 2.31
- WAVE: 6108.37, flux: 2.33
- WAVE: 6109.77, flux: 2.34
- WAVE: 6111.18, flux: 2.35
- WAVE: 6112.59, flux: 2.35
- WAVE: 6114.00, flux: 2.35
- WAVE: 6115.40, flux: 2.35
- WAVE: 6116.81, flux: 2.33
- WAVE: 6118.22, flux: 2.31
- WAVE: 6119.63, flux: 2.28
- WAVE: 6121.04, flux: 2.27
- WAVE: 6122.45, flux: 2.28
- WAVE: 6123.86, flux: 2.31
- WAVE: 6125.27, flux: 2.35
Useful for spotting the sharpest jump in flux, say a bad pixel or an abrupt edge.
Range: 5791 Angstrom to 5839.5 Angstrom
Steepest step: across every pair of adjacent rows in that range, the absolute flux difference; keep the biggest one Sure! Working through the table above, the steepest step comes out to 0.030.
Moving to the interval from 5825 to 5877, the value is 0.030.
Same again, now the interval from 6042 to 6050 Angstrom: 0.030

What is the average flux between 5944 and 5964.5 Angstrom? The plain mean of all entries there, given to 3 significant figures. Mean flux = 2.31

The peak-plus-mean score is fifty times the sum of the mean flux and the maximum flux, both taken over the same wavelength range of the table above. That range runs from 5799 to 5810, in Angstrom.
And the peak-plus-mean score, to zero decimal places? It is 246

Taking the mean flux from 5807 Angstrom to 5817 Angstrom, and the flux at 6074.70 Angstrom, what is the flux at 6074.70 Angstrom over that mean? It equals 1.03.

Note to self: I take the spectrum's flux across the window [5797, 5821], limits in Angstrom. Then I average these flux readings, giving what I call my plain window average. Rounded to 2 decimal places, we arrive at 2.44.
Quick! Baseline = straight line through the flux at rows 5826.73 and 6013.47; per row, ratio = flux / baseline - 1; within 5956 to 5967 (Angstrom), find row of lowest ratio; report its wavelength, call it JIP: 5959.71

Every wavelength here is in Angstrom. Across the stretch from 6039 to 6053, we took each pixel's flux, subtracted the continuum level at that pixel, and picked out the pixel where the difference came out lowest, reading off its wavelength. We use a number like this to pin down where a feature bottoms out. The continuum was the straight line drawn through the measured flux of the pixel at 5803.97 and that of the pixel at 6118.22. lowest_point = 6041.23 Angstrom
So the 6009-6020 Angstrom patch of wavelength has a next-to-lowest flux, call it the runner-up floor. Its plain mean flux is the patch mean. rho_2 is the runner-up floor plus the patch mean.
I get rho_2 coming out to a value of 4.65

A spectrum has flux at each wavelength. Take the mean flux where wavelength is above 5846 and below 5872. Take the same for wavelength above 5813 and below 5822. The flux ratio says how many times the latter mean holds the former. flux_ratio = 1.035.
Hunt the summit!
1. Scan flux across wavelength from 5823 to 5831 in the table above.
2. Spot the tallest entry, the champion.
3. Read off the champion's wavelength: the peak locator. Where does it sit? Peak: 5824.05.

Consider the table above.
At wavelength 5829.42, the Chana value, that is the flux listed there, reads 2.46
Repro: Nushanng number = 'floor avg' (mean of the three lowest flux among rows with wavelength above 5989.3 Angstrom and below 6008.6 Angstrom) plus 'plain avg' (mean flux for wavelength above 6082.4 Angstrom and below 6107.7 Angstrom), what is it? 4.65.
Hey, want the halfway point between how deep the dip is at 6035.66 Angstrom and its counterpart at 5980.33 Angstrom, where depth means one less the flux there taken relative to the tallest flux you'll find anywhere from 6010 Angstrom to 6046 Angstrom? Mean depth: 0.042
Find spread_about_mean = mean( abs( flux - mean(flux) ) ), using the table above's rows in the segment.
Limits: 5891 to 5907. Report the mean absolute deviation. 0.12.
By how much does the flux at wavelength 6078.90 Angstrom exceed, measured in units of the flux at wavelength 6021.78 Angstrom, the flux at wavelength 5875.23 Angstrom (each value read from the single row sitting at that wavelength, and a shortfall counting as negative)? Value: 0.01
